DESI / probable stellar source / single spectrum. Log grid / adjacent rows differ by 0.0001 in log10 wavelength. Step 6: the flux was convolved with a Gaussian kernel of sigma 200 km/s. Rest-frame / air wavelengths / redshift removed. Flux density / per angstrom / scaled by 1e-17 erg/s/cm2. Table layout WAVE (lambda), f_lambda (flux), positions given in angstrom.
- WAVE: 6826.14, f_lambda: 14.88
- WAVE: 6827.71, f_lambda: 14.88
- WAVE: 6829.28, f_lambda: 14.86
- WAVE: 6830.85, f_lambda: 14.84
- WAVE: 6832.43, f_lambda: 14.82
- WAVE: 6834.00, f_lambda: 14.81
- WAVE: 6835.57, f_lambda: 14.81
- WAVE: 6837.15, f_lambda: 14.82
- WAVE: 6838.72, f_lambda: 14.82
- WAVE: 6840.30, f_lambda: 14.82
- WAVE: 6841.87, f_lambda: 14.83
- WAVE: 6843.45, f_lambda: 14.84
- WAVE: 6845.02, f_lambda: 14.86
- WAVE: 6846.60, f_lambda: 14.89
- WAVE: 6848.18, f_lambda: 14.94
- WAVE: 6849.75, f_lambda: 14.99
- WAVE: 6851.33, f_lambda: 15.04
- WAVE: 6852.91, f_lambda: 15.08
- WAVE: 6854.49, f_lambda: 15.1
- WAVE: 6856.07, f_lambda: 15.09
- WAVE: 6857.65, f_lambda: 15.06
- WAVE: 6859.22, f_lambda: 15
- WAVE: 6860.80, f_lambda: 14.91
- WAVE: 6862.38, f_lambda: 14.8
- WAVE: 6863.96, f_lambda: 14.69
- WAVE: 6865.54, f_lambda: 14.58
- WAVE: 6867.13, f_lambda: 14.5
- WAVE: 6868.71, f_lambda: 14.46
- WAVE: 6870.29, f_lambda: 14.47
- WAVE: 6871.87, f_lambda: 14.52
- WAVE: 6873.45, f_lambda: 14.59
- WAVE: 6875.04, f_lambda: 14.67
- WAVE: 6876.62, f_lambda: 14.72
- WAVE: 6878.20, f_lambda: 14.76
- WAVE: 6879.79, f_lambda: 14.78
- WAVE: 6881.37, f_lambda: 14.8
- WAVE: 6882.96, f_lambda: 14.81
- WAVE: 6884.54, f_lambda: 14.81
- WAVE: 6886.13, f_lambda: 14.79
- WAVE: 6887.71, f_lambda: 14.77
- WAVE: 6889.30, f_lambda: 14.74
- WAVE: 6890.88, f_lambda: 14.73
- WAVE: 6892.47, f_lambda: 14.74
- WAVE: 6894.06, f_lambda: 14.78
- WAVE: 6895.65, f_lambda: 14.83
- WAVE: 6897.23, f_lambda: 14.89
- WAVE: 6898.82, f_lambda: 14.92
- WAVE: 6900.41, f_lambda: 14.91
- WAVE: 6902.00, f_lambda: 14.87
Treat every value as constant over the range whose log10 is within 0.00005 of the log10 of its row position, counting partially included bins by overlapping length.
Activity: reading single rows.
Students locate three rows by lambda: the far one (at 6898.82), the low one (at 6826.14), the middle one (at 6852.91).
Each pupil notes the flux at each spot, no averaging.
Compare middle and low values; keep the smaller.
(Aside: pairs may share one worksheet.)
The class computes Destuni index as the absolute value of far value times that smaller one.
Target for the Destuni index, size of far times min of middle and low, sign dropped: 222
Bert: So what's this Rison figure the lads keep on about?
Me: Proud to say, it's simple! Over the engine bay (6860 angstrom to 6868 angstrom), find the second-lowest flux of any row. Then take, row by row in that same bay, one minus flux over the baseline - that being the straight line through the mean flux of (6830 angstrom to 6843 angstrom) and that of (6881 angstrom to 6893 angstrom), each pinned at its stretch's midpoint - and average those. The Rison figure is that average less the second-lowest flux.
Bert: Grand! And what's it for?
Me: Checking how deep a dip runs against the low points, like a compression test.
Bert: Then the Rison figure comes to -14.6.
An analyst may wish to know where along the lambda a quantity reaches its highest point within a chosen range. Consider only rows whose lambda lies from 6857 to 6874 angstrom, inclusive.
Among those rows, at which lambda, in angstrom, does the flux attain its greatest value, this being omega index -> 6857.65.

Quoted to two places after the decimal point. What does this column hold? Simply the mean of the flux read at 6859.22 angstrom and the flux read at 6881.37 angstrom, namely 14.90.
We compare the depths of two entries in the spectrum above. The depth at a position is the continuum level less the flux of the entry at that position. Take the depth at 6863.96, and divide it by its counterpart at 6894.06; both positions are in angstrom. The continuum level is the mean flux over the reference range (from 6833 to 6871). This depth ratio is 2.4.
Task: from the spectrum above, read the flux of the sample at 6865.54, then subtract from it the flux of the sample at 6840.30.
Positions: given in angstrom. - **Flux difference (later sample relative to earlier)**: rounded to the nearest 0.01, -0.24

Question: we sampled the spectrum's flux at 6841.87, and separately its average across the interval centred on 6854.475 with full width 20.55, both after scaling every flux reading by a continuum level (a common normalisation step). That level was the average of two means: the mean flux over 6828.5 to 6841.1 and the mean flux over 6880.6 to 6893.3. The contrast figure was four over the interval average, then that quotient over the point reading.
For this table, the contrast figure 3.95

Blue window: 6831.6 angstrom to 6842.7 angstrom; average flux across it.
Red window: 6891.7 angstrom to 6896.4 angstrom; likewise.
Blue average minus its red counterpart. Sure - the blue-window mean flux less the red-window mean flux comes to 0.04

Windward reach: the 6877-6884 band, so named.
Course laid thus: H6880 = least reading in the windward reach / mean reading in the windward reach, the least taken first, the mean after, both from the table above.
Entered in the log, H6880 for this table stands 0.9981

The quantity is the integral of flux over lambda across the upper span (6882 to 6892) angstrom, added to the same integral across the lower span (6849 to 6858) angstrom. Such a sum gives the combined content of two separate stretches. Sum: 283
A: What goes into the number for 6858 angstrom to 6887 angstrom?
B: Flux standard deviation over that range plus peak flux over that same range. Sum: 15.2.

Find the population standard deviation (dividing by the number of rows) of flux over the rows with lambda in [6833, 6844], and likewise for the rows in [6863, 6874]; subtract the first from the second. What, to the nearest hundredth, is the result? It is 0.07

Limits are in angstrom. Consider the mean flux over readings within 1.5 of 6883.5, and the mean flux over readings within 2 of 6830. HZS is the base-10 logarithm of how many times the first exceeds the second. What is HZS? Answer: -0.001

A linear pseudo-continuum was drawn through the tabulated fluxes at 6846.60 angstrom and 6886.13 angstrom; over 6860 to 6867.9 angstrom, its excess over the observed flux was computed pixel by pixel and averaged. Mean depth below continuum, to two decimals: 0.15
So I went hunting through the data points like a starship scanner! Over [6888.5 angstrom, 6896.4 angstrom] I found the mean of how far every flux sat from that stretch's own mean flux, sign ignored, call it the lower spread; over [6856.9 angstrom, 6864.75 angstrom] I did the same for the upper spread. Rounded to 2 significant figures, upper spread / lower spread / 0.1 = 36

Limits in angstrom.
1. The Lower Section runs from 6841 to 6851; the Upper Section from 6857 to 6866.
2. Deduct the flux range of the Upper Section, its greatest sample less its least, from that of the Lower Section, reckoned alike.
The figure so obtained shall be -0.32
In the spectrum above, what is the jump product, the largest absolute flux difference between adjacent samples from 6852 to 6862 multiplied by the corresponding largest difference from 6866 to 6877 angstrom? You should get 0.007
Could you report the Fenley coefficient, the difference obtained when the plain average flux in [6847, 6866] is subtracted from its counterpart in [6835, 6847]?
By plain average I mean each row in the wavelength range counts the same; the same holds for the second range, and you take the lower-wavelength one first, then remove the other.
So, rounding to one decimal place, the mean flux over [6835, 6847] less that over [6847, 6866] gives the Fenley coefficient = -0.1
